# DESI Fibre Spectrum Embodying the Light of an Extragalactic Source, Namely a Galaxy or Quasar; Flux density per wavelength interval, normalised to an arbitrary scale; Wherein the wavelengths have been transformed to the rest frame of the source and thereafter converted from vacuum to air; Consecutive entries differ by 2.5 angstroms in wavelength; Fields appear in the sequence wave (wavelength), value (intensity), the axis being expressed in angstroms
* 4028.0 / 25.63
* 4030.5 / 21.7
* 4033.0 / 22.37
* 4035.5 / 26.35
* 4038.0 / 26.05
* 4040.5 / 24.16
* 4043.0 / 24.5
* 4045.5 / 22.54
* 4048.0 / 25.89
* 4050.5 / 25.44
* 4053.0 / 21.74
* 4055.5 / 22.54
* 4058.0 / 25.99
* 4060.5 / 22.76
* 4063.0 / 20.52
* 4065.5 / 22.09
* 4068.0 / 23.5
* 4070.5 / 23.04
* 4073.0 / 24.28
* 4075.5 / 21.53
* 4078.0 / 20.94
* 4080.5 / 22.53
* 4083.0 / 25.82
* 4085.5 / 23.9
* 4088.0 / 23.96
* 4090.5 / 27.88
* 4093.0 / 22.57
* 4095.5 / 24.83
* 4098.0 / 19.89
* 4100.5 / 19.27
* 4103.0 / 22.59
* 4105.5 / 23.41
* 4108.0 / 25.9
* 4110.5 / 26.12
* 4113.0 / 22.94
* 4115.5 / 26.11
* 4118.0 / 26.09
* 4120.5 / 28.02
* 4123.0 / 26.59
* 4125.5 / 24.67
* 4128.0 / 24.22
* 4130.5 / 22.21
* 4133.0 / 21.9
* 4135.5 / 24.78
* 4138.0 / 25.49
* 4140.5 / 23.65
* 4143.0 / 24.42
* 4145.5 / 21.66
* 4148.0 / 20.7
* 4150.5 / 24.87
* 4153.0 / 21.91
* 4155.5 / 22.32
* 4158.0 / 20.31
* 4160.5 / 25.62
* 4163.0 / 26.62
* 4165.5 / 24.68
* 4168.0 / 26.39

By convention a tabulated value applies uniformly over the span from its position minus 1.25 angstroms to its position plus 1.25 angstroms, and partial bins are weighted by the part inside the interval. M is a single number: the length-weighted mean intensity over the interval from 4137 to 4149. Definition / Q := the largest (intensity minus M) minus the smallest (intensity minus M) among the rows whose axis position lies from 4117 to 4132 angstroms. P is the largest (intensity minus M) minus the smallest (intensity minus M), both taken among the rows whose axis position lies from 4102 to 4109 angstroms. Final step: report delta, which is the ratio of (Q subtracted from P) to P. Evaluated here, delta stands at -0.76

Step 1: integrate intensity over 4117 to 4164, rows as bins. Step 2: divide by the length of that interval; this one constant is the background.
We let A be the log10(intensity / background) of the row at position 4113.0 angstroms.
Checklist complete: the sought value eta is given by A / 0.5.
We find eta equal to -0.04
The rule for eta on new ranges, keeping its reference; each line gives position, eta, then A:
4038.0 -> 0.07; 0.04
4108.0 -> 0.07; 0.03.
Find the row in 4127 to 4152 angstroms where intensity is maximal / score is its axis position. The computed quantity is 4138.0 angstroms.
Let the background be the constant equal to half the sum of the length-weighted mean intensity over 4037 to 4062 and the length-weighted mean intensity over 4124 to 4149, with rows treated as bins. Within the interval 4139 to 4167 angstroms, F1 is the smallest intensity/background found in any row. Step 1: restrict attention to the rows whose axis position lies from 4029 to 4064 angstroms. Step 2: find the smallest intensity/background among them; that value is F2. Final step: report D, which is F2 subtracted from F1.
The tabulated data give -0.009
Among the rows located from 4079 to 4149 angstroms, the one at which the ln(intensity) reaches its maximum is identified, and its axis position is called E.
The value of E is 4120.5 angstroms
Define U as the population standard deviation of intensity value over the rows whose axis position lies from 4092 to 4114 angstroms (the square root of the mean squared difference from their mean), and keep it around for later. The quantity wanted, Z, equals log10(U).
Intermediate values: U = 2.25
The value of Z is 0.35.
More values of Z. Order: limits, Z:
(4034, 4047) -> 0.14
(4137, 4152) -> 0.24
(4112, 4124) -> 0.22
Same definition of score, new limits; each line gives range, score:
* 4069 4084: 4083.0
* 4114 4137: 4120.5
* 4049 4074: 4058.0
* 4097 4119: 4110.5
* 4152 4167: 4163.0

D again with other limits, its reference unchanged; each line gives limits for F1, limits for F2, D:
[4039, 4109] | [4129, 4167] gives -0.044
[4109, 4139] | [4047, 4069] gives 0.058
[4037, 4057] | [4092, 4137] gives 0.104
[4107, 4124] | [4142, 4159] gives 0.111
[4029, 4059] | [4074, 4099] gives 0.076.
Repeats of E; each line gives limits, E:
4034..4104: 4090.5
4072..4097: 4090.5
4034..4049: 4035.5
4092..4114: 4110.5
